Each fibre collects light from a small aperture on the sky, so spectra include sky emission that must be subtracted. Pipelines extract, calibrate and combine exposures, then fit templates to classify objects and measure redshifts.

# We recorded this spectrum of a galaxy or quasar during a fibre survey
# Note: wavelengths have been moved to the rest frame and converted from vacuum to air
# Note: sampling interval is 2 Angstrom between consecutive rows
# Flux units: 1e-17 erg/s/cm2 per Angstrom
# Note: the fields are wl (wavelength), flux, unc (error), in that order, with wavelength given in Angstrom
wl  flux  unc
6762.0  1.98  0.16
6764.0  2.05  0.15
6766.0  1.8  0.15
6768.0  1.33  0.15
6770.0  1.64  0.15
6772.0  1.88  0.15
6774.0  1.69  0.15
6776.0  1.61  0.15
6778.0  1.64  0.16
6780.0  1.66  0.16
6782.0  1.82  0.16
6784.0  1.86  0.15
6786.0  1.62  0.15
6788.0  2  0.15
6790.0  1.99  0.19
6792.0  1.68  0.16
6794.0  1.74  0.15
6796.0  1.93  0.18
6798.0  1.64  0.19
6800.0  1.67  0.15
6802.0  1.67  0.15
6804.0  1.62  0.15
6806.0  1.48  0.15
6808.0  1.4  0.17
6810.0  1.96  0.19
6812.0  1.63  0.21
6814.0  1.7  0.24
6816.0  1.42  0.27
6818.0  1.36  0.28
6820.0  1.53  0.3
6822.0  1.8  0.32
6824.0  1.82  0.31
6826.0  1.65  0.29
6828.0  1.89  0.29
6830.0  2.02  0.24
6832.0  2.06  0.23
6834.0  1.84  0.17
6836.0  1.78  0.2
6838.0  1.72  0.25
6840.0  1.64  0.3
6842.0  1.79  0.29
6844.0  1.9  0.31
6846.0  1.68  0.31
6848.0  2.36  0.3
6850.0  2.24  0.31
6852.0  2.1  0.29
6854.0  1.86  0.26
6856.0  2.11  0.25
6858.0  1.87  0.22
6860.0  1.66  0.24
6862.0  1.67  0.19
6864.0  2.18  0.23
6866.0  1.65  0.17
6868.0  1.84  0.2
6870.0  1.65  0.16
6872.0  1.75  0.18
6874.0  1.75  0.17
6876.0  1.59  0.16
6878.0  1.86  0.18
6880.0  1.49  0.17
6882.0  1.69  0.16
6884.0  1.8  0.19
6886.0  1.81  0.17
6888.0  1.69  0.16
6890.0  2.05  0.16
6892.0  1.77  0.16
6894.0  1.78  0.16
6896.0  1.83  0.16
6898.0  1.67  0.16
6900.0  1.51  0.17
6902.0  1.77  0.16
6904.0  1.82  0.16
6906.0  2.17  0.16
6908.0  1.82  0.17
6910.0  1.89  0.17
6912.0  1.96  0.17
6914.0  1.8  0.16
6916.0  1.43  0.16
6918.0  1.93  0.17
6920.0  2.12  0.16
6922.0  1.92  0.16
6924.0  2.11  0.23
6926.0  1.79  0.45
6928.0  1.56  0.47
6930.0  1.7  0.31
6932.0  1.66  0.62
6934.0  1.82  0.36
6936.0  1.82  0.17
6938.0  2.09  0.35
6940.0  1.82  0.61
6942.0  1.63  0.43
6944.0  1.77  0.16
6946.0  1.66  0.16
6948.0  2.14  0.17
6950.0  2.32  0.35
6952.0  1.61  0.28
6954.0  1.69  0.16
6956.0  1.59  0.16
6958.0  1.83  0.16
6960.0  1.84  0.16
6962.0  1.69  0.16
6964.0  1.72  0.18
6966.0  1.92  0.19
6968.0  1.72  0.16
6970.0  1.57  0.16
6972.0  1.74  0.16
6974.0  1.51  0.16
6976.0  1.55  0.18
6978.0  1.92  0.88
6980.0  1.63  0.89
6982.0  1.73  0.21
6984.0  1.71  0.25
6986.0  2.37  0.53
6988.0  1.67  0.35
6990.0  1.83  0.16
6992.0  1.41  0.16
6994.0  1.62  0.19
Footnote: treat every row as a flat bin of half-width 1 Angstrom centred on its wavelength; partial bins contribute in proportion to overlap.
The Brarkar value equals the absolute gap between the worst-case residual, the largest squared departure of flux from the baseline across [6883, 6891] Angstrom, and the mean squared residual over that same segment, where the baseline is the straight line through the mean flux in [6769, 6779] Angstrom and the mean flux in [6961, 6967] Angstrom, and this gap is 0.068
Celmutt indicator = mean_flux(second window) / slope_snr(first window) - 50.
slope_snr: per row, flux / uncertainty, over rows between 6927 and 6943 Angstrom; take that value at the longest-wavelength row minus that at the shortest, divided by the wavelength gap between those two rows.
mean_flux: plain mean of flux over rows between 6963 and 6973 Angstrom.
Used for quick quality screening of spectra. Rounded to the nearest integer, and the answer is 1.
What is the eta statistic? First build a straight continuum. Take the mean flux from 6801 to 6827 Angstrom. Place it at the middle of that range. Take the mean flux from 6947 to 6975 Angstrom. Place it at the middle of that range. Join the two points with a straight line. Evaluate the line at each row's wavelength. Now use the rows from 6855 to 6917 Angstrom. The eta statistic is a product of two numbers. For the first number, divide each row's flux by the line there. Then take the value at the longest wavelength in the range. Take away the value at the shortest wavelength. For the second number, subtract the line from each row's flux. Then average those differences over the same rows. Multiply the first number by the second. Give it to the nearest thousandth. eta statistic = -0.039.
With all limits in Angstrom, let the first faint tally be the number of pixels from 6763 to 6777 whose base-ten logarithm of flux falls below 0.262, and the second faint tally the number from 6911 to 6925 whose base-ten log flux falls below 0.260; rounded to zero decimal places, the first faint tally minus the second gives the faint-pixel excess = 3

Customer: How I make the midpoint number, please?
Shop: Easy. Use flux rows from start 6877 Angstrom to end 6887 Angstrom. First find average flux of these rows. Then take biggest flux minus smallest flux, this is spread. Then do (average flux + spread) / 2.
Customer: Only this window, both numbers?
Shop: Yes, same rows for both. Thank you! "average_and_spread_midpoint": 1.05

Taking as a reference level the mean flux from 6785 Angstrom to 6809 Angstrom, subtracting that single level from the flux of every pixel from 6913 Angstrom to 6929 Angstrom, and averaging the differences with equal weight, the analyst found 0.13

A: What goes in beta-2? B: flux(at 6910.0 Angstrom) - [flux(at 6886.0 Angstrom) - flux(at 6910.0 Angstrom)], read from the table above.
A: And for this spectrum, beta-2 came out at 1.97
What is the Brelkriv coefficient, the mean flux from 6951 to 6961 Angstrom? 1.71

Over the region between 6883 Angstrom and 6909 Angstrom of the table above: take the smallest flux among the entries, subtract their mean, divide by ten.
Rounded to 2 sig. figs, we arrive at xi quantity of -0.030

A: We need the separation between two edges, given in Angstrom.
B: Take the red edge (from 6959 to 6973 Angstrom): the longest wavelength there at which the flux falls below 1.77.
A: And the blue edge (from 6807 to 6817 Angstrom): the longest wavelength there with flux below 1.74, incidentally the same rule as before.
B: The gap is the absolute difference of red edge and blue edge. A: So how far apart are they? 156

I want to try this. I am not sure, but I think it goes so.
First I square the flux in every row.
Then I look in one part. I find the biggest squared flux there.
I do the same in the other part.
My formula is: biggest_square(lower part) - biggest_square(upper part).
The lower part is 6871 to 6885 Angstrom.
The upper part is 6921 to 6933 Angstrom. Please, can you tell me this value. -1.0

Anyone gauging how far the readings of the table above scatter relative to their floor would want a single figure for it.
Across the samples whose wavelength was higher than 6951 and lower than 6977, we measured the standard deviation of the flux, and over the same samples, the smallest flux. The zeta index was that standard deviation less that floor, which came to -1.39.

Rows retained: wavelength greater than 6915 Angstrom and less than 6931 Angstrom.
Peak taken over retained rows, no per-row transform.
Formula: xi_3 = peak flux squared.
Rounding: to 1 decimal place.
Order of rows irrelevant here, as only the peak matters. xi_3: 4.5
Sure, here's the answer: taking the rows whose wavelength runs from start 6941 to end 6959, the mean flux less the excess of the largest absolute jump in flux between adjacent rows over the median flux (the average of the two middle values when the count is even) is 2.78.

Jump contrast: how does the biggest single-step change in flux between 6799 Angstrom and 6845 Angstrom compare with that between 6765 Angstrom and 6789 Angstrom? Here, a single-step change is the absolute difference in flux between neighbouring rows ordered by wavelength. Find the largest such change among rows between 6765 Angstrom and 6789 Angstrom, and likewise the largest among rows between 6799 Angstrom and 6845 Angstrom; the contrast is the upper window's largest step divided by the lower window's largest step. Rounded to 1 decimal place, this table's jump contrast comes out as 1.2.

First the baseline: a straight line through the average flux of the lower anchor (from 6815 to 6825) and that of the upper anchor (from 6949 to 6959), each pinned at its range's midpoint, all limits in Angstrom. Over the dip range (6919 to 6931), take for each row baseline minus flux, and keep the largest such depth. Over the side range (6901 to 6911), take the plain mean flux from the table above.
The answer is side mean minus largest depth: 1.69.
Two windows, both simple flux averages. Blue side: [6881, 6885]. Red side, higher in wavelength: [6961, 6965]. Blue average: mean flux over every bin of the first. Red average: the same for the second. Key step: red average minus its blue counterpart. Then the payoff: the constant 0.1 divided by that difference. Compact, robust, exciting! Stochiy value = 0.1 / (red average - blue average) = -2.5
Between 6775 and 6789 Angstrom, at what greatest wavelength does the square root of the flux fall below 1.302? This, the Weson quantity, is 6786.0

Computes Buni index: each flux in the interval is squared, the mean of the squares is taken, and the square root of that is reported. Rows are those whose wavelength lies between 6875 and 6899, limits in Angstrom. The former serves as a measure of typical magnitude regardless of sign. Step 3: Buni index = 1.76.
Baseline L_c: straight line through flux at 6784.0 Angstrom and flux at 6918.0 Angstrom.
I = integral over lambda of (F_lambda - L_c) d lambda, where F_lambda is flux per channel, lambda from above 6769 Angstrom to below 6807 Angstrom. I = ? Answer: -5.1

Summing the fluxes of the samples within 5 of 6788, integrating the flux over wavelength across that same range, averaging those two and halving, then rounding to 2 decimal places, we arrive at 6.86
